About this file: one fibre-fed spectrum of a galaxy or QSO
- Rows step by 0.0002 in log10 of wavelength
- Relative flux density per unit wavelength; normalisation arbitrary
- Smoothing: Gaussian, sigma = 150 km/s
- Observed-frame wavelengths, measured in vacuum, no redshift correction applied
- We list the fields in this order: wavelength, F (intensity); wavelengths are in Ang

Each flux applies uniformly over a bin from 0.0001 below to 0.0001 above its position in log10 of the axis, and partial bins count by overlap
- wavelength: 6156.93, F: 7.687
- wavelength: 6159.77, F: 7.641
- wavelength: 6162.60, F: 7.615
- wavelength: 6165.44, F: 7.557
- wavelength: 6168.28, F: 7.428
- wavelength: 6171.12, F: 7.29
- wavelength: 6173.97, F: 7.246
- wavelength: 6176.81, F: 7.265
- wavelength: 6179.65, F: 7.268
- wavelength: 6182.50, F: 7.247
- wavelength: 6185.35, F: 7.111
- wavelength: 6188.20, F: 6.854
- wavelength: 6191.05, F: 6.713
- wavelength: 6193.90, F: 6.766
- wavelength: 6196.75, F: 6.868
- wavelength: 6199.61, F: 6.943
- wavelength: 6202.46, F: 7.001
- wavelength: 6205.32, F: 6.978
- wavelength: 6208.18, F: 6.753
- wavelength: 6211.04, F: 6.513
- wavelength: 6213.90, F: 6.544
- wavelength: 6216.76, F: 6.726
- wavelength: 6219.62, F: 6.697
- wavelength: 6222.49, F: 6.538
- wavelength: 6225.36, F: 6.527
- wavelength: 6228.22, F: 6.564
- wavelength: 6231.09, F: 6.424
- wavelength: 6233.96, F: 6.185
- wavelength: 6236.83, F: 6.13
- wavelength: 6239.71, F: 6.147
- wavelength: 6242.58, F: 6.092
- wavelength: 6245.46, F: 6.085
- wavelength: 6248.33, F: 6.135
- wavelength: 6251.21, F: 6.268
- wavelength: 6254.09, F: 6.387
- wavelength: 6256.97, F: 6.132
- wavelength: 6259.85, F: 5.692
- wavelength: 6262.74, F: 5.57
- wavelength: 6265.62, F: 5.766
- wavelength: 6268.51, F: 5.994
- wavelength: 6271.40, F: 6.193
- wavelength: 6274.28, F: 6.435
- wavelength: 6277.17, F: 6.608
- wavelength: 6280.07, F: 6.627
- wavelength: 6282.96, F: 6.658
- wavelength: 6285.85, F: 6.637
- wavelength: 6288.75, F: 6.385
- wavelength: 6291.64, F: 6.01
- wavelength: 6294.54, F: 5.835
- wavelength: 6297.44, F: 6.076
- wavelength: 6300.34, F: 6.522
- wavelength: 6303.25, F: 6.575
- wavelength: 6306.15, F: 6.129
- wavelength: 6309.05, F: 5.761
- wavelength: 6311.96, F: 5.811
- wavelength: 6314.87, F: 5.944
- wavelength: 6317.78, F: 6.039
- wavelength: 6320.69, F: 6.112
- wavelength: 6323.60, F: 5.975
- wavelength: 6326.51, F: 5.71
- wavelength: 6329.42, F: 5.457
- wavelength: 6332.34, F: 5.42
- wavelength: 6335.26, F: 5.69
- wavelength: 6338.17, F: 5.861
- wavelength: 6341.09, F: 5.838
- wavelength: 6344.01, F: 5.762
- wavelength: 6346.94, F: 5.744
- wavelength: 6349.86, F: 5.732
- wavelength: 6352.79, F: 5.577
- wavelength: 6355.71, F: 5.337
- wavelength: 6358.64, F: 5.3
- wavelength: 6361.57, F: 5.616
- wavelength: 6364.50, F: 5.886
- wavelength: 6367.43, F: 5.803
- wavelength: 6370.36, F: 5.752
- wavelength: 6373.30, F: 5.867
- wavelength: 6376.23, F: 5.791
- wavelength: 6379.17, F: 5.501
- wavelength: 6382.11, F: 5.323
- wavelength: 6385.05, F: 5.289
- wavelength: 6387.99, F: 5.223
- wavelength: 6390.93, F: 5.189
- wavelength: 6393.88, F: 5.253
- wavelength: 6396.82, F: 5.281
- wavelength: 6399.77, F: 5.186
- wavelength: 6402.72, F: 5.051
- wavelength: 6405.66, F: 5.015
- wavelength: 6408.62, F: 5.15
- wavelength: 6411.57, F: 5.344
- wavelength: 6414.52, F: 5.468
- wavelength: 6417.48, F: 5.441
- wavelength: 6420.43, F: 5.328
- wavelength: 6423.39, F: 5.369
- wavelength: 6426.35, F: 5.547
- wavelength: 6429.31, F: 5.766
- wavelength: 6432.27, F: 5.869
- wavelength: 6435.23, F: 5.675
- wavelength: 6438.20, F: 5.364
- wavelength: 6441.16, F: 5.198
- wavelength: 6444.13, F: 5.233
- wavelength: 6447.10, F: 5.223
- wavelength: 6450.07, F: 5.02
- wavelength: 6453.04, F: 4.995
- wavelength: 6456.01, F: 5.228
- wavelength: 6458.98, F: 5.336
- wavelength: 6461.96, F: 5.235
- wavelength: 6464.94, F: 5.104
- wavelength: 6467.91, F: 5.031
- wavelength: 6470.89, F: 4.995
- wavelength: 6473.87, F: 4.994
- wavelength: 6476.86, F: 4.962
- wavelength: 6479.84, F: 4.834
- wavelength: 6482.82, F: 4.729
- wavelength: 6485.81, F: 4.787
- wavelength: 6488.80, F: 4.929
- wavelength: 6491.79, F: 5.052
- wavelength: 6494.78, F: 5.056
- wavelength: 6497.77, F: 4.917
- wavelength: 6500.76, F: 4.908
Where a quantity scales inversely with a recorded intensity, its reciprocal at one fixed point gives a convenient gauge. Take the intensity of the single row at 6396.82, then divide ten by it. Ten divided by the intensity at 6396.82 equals 1.89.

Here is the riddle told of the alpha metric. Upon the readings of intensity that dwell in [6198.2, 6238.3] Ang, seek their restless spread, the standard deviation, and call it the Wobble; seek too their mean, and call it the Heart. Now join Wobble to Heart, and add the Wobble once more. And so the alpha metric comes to 7.1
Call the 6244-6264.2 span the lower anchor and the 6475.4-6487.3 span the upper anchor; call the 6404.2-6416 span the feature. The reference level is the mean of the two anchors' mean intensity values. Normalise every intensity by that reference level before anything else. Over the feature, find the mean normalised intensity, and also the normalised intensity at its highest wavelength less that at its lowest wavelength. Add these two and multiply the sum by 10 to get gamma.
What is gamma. 10.5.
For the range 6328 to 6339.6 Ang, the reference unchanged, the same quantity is 11.1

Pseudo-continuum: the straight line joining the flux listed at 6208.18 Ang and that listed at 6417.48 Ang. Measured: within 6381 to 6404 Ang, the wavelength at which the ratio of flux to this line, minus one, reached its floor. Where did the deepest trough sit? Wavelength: 6402.72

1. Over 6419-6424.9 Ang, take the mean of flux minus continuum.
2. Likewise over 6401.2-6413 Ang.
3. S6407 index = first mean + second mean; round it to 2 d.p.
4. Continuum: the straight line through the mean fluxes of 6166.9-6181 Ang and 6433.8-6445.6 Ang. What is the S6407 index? -0.61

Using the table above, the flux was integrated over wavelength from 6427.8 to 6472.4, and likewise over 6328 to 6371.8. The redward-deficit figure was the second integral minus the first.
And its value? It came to 12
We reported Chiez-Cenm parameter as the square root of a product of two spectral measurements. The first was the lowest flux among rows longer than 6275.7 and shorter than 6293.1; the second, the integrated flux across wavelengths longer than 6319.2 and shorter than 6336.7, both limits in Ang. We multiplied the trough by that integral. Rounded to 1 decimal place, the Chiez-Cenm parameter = 24.5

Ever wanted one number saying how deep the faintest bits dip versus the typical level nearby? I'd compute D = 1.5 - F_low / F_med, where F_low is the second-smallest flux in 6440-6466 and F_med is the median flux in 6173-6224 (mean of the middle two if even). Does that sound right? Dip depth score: 0.77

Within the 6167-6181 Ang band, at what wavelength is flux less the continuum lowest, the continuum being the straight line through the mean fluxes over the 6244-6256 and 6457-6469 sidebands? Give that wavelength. 6173.97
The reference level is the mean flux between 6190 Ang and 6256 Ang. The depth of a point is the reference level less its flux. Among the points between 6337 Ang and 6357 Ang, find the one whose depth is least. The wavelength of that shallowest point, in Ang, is 6338.17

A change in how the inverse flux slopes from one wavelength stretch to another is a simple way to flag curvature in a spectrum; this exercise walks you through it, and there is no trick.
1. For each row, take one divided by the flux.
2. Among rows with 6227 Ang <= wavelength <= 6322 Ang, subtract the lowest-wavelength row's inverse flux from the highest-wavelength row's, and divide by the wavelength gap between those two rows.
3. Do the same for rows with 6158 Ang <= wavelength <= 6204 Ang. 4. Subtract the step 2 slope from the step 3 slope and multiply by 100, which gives 0.016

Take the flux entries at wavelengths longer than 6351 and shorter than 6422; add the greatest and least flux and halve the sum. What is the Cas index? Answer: 5.5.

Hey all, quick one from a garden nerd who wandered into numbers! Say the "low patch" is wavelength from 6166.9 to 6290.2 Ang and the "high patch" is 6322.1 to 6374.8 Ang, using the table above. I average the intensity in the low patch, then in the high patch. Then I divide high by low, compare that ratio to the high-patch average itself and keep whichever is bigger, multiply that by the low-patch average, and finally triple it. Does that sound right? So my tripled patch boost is 112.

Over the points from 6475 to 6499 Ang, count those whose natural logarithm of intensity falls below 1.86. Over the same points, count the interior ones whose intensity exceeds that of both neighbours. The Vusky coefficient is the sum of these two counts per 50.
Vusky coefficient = 0.18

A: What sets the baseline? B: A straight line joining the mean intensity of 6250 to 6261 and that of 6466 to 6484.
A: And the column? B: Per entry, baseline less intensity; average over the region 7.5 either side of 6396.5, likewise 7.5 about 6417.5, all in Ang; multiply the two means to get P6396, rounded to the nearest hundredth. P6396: -0.02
